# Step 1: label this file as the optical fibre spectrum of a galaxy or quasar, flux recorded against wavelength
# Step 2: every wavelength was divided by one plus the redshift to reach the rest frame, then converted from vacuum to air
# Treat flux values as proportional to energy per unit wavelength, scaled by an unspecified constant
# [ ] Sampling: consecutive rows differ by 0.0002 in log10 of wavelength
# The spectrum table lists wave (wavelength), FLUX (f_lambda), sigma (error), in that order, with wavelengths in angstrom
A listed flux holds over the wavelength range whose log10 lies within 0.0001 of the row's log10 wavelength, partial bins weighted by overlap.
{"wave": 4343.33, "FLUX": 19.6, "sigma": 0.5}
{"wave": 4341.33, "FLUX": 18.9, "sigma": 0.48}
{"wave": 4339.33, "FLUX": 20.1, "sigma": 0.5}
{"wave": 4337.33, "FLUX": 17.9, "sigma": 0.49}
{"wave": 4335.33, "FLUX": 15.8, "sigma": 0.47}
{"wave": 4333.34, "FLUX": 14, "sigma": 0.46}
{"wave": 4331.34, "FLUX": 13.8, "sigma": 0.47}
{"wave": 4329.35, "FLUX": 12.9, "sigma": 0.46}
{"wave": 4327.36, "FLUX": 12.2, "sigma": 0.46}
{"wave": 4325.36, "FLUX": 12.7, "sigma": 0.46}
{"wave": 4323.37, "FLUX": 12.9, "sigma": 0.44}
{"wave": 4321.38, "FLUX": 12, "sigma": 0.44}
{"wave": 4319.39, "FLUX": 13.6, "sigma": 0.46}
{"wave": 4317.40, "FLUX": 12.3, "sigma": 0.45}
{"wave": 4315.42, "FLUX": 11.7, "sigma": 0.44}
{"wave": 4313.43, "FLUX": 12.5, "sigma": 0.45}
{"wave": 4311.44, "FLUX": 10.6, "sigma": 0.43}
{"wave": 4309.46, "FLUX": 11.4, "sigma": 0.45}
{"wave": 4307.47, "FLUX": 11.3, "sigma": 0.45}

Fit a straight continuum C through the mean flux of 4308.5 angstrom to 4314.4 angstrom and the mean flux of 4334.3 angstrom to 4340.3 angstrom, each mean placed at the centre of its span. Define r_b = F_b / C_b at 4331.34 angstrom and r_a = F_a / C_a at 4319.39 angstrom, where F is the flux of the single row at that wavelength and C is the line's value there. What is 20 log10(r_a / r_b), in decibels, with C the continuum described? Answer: 1.60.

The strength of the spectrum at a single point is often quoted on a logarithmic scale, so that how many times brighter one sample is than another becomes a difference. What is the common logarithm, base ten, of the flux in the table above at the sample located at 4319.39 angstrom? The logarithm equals 1.13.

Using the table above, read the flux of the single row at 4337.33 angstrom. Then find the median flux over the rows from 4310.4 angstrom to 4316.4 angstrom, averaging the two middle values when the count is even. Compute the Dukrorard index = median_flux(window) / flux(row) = 0.65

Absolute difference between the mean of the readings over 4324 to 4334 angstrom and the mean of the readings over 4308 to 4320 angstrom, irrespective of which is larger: 1.1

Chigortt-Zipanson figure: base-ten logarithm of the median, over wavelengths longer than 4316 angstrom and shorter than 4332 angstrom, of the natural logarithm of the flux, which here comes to 0.406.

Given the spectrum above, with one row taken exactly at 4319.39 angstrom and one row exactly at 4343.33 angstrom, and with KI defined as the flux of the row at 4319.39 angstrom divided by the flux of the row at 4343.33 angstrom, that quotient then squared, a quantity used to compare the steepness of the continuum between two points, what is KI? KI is 0.48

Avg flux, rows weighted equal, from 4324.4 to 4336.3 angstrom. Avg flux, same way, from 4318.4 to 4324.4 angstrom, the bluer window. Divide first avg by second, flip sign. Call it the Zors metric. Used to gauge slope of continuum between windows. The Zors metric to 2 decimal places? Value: -1.06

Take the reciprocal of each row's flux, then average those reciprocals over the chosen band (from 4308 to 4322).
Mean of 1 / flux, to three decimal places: 0.084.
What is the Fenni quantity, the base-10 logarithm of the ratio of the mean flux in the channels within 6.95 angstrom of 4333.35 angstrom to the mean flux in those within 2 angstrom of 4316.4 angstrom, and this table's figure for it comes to 0.10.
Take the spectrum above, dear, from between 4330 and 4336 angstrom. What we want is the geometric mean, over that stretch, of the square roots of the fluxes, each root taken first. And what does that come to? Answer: 3.81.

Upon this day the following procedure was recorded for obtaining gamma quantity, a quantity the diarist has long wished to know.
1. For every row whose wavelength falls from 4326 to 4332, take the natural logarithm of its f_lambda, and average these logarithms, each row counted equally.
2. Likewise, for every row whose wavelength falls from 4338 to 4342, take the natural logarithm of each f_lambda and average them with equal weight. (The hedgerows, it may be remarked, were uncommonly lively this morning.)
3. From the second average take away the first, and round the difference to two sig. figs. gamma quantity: 0.41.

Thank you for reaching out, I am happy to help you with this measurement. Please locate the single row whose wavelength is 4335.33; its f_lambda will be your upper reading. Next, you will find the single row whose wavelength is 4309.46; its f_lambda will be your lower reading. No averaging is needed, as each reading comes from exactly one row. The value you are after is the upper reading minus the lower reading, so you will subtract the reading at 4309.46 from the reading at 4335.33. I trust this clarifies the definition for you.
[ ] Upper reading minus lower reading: 4.4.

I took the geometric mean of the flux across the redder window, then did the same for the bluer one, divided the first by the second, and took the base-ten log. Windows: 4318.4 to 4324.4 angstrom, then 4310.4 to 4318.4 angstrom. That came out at 0.038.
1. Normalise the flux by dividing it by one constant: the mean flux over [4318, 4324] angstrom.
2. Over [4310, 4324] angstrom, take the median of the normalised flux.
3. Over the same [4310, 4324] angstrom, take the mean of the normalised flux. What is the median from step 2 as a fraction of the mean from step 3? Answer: 1.01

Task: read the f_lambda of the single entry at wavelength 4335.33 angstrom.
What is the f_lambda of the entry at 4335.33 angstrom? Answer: 15.8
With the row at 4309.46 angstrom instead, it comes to 11.4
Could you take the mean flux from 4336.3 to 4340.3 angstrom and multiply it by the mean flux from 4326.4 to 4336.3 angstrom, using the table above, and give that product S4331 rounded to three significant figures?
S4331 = 261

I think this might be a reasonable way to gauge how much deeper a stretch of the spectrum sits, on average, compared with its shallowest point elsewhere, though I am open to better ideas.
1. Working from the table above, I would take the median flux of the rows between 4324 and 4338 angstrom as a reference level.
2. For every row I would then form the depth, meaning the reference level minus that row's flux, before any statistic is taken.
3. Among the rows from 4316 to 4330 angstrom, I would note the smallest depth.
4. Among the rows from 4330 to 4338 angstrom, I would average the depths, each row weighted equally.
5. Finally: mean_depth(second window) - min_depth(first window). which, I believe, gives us -2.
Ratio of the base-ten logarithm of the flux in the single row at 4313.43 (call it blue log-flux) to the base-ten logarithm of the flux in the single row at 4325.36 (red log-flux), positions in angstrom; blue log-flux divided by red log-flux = 0.99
